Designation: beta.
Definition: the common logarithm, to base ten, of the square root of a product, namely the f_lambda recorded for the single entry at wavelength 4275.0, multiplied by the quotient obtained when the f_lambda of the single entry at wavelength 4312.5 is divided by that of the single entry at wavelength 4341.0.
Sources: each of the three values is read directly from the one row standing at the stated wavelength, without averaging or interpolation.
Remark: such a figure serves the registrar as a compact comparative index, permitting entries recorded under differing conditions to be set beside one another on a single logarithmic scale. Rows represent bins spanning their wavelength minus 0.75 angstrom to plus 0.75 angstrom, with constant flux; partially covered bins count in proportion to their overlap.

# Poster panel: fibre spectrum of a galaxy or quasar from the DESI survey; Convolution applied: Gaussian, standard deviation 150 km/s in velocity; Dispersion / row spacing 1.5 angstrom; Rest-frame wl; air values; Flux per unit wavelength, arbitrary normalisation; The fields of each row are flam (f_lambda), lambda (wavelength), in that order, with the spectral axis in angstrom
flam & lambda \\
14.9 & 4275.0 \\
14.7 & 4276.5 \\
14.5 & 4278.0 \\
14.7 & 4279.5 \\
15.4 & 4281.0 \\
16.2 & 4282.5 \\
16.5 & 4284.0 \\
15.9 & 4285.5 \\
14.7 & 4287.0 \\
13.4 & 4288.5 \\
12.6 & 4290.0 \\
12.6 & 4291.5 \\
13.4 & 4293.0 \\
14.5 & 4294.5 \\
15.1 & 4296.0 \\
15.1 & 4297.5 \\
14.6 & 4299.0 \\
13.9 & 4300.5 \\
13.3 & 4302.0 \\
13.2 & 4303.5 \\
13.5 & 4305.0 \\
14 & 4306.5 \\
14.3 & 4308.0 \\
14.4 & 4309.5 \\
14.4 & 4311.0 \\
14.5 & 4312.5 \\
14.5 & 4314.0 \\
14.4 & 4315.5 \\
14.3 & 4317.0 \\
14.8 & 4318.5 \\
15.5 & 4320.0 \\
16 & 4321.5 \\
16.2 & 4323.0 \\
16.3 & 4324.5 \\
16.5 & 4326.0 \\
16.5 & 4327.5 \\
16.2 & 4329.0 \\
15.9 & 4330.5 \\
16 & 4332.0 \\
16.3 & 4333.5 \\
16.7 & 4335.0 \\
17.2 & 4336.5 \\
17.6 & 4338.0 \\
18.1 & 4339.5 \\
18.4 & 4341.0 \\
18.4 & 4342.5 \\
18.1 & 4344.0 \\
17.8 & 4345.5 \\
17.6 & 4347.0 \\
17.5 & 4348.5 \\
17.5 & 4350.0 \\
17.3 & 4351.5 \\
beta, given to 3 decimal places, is 0.535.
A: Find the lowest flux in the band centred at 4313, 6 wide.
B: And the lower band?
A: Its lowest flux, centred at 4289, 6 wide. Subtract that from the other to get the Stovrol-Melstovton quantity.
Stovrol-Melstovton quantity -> 1.80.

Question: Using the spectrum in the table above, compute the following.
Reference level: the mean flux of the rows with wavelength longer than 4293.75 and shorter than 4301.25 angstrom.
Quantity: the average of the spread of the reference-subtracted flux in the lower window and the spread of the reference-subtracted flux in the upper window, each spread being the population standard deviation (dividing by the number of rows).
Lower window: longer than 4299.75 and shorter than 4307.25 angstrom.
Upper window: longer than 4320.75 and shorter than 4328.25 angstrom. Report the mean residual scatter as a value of 0.25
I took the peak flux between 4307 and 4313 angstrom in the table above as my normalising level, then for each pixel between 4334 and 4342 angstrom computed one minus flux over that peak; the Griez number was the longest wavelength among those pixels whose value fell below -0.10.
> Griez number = 4341.0 angstrom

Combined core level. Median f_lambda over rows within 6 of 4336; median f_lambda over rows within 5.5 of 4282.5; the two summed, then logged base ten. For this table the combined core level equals 1.51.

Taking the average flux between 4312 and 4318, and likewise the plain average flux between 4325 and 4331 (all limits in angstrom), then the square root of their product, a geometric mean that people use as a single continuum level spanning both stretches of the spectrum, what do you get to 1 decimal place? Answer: 15.3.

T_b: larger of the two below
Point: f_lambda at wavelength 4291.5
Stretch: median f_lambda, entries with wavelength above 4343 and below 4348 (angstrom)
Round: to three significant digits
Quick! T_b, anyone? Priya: 17.8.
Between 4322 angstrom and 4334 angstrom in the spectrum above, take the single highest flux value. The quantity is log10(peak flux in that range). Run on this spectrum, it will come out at 1.22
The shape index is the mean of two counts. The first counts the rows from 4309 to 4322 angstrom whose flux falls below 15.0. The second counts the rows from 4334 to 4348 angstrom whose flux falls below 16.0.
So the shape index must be 3.5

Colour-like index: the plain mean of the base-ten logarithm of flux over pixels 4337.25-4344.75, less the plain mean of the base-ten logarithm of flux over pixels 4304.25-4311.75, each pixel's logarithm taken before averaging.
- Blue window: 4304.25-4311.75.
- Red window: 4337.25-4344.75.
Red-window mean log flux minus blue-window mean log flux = 0.11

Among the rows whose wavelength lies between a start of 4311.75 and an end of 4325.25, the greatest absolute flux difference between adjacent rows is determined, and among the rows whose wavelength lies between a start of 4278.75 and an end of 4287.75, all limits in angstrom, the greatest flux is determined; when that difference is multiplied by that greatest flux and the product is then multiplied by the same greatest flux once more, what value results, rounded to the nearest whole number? 191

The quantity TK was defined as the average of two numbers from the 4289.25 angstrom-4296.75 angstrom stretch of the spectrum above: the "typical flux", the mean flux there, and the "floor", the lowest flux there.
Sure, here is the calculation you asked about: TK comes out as 13.1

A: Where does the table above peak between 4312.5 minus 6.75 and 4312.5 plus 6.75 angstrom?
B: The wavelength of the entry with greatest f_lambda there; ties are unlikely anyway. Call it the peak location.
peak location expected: 4318.5 angstrom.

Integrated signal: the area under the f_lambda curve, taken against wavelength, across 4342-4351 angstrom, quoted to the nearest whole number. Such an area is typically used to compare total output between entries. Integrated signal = 160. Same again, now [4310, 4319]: 130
